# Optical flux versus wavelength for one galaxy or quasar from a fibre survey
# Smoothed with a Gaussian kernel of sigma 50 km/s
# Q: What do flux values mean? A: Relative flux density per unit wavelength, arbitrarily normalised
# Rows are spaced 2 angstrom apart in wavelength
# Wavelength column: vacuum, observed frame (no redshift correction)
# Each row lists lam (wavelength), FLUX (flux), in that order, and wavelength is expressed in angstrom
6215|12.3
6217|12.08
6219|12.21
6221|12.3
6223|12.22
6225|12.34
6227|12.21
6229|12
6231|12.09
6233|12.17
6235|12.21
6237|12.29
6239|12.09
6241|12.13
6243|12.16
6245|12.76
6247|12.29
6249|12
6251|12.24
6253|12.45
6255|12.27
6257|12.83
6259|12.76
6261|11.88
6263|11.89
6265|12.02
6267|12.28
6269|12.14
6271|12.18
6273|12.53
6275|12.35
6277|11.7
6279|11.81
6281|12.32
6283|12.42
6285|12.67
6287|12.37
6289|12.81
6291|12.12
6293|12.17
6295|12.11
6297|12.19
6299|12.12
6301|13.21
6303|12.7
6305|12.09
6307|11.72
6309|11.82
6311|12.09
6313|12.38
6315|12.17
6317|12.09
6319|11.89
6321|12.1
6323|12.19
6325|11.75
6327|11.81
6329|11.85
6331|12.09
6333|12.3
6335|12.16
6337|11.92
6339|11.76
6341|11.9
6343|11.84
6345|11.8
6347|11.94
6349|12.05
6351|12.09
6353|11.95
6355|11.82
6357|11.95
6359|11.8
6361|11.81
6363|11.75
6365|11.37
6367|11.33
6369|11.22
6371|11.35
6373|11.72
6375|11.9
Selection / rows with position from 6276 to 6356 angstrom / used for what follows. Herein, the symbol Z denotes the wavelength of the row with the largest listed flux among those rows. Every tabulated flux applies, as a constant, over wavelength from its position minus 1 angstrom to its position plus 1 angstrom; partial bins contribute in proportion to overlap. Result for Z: 6301 angstrom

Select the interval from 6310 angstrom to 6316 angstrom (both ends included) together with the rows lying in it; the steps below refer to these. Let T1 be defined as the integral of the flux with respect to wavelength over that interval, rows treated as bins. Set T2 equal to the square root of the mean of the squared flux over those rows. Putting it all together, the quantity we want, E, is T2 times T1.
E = 895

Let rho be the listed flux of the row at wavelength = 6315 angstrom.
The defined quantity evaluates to 12.17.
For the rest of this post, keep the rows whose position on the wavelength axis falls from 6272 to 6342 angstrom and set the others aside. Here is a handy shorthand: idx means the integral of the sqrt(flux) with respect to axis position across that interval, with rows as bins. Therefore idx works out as 244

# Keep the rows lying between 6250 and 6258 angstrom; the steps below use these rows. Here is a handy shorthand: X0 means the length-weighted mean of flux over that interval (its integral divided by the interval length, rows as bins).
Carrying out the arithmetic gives 12.4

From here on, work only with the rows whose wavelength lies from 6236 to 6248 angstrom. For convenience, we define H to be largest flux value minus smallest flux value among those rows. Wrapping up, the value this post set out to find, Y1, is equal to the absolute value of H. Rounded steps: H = 0.67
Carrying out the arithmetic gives 0.7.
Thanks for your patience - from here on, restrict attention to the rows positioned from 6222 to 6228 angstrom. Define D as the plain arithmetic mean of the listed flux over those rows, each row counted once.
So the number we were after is 12.3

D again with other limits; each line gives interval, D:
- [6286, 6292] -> 12.4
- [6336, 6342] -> 11.9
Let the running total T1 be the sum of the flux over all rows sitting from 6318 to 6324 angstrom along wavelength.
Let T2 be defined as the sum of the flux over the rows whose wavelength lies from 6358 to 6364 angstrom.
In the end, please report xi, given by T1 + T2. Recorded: 72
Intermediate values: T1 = 36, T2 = 35.4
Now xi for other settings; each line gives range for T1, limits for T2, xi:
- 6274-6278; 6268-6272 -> 48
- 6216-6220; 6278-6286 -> 74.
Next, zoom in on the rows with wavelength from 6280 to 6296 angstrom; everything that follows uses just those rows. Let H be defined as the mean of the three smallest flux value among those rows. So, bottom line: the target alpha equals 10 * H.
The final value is 121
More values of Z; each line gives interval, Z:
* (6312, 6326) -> 6313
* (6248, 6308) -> 6301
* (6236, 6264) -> 6257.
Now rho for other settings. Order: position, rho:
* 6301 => 13.21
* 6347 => 11.94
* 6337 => 11.92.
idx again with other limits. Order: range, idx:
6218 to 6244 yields 91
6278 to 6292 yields 49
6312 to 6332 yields 69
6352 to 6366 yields 48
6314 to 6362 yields 166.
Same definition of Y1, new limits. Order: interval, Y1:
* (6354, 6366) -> 0.6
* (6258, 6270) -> 0.9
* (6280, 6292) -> 0.7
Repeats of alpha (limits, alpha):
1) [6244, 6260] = 122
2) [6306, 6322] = 118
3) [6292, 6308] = 120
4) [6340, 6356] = 118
